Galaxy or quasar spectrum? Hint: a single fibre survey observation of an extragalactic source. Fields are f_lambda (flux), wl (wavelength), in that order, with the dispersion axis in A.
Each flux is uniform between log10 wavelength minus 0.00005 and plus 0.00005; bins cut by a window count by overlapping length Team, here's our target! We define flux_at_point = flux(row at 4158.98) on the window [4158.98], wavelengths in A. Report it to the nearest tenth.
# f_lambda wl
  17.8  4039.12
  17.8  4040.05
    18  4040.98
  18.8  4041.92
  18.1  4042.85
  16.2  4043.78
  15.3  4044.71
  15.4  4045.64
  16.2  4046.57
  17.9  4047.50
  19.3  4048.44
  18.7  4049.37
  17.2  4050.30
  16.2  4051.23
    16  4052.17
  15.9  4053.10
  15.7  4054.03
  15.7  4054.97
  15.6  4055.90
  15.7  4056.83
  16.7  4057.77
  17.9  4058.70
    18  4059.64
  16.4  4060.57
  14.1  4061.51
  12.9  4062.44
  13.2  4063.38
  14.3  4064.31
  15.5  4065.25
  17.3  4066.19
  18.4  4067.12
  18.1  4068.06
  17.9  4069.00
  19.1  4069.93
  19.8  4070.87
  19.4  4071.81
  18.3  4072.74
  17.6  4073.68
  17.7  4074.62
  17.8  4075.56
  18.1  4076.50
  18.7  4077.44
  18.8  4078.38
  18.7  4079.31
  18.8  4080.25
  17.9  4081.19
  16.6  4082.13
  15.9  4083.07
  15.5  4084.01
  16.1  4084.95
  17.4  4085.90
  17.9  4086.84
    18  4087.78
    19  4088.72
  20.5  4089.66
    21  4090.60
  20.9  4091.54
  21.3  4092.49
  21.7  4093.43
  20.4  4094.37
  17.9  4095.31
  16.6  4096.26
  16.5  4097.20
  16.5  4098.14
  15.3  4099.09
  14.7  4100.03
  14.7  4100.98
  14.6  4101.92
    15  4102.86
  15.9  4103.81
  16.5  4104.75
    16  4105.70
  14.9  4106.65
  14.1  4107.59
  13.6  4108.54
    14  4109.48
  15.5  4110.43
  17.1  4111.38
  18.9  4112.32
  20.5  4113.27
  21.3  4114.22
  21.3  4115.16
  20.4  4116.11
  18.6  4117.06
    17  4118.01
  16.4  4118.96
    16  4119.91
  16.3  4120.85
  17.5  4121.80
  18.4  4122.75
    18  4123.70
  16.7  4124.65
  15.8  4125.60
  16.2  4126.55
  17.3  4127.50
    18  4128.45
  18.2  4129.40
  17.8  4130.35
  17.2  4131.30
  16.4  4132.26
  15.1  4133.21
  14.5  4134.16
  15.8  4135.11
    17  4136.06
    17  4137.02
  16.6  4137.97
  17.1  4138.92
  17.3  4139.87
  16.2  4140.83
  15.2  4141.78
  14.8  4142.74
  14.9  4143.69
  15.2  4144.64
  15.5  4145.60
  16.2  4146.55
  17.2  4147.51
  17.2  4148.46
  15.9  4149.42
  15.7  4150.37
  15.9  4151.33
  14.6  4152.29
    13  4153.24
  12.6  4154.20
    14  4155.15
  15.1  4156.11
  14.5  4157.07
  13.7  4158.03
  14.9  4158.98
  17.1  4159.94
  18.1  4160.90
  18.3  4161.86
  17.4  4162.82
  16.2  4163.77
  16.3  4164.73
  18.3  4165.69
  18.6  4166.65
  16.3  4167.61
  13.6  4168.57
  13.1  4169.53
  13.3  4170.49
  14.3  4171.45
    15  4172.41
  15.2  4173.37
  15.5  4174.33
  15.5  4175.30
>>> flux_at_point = 14.9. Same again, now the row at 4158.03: 13.7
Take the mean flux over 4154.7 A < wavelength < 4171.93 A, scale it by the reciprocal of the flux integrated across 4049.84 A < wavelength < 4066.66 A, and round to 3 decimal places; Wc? 0.059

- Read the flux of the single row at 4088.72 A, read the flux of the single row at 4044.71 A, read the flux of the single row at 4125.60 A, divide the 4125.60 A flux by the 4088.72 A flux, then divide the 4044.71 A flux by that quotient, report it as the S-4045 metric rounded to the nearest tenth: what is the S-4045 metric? 18.4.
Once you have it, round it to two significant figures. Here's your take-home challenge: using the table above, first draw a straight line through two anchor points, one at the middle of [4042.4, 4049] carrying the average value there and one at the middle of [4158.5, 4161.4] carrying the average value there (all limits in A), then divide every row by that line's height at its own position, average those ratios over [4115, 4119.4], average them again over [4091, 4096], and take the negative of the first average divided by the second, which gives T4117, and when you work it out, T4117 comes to -0.92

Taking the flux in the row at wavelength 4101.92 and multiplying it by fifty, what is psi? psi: 730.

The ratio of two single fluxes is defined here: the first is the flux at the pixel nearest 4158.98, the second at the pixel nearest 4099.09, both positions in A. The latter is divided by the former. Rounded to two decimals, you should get 1.03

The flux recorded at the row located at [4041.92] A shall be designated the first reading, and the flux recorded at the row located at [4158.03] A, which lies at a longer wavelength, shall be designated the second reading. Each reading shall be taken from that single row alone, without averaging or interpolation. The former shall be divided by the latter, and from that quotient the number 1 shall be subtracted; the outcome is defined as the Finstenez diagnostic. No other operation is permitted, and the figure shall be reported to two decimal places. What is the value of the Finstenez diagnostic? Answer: 0.37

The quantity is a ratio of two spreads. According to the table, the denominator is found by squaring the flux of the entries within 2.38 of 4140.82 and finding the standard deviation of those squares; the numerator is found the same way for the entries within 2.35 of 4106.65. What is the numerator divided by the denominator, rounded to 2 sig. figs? 1.0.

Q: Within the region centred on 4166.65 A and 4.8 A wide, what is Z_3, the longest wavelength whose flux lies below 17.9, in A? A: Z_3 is 4168.57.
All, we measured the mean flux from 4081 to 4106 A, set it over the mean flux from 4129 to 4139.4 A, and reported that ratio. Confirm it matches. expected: 1.05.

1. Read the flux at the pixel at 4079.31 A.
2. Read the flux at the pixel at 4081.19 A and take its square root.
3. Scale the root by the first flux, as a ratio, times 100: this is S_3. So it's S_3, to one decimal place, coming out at 22.6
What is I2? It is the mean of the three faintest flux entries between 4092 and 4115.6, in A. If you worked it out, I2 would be 13.9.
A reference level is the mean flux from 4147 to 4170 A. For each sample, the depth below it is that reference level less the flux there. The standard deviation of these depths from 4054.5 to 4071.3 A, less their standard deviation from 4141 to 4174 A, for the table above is 0.4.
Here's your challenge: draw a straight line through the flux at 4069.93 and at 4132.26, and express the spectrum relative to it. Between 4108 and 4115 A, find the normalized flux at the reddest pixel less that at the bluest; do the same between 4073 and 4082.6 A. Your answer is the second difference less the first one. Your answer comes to -0.49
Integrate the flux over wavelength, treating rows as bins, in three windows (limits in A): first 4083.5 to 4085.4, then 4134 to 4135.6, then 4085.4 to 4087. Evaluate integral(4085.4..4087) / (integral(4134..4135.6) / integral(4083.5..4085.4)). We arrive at 34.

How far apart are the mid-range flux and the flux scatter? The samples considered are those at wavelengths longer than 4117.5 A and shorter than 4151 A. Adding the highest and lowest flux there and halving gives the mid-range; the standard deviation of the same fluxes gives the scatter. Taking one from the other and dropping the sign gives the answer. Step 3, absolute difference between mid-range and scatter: 15.4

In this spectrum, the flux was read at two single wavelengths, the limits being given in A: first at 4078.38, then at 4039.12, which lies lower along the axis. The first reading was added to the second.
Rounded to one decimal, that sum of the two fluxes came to 36.6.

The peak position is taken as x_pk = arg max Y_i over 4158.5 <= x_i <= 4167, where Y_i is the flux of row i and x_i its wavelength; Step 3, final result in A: 4166.65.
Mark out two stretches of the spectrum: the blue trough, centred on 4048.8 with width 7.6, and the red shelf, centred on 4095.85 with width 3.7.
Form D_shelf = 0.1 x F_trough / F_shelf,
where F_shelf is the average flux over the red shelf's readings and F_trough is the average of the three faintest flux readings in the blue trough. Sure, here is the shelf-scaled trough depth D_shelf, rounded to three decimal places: 0.089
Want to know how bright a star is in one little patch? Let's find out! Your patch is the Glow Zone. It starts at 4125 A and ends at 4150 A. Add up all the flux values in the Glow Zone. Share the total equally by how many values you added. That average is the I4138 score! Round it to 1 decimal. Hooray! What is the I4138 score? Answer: 16.4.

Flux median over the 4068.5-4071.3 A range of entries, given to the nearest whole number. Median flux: 19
